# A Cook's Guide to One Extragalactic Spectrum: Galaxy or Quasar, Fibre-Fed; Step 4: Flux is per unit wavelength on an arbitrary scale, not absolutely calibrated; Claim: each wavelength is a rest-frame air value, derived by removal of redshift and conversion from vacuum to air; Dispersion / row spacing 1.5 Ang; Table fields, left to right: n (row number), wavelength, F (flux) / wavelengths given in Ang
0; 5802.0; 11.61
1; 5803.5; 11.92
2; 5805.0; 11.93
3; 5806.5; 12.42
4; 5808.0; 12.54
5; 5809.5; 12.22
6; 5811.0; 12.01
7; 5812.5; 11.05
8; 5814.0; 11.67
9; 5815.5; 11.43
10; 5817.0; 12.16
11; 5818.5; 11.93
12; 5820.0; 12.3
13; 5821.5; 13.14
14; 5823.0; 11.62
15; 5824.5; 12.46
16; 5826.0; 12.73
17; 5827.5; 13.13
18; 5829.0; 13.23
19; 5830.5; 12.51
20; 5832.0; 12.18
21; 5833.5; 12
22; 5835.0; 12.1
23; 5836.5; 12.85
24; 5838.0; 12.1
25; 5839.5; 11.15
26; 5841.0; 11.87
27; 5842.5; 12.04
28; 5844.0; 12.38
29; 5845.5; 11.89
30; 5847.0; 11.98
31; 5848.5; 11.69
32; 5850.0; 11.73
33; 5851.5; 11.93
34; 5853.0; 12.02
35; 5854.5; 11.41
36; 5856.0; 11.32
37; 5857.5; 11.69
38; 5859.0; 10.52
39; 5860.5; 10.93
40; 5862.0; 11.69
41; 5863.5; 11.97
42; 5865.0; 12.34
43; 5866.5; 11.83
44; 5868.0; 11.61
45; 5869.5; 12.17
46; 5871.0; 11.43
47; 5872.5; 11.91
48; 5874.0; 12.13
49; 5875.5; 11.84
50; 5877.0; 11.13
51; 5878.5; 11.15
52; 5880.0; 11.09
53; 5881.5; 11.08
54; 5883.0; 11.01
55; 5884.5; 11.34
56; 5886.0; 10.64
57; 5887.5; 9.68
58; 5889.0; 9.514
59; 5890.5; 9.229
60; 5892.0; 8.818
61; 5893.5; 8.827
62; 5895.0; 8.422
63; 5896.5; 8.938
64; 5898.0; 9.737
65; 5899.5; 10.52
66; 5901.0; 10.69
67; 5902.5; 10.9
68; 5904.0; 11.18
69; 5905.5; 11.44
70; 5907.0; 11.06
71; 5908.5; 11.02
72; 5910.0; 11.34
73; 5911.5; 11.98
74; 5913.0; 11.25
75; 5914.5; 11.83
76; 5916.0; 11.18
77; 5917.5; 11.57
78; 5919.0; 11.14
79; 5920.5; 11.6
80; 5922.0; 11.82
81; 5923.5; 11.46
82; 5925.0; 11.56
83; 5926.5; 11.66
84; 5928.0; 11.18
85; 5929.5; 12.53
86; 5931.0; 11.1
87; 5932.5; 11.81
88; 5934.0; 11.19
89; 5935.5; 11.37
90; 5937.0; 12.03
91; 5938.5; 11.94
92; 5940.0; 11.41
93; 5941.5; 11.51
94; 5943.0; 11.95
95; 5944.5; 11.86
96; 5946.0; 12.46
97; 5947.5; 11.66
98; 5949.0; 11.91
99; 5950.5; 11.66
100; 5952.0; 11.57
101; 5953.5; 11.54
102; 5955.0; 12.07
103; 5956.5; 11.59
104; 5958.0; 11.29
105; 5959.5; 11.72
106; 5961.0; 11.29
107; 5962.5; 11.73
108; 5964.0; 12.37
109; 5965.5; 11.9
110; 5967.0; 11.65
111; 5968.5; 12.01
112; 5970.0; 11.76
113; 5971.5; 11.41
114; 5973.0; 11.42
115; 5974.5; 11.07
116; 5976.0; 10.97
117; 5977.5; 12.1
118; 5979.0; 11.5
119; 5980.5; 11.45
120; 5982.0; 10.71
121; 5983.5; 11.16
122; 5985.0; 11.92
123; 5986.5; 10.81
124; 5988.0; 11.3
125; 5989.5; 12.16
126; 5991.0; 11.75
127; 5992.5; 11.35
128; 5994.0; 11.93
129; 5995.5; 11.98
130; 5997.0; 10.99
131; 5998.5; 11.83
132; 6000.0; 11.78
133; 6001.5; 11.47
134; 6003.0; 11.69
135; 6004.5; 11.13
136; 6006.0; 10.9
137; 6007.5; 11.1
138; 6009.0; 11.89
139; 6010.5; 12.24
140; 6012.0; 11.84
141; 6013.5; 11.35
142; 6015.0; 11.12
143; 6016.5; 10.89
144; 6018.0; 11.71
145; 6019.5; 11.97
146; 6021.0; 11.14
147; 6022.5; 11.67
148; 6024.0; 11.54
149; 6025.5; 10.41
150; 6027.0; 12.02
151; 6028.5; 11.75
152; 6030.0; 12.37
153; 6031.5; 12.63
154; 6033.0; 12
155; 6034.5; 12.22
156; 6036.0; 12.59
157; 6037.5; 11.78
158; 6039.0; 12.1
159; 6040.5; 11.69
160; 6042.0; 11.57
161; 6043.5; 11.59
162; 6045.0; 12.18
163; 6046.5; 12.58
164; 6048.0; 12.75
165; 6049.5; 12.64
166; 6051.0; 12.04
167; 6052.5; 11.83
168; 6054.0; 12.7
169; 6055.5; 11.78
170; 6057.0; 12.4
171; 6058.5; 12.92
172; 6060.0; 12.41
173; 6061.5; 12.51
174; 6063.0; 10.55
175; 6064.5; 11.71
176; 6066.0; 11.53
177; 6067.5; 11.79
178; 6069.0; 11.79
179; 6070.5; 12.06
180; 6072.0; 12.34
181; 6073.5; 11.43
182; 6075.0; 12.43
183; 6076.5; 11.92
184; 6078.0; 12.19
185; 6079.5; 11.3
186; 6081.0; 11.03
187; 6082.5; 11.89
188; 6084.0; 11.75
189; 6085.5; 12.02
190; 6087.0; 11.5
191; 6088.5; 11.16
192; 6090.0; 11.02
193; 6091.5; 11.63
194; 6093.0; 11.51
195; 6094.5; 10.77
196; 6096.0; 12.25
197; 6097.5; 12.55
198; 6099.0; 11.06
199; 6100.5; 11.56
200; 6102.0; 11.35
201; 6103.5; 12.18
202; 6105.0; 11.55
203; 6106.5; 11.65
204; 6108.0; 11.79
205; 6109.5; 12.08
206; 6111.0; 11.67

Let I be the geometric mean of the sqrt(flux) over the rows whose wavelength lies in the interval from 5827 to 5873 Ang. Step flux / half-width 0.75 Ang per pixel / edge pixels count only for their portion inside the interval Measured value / 3.45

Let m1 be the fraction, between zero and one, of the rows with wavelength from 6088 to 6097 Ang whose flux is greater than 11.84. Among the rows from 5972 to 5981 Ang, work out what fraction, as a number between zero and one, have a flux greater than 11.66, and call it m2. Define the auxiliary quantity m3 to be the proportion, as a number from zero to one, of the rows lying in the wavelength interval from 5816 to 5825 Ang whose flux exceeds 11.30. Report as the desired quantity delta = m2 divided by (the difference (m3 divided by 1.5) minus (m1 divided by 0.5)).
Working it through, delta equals 0.5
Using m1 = 0.17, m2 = 0.17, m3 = 1.0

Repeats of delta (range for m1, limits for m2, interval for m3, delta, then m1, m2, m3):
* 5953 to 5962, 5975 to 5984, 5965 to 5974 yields 0.5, 0.17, 0.17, 1.0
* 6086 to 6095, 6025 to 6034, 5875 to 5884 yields 7.5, 0.00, 0.83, 0.2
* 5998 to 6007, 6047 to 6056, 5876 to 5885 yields 9.0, 0.00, 1.00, 0.2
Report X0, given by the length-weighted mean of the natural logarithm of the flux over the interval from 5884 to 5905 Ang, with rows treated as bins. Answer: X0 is 2.29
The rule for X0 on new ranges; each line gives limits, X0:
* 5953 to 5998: 2.45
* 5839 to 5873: 2.46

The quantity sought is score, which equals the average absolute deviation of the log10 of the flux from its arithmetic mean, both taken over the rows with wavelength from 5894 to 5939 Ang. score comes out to 0.0226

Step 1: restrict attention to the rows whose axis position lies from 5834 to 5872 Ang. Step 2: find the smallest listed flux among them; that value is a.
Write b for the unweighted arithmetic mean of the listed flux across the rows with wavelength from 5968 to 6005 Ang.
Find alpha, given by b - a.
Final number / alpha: 0.99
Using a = 10.52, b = 11.5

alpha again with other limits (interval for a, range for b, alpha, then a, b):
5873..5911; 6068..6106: 3.27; 8.422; 11.7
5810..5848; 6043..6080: 1.00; 11.05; 12.1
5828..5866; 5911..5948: 1.12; 10.52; 11.6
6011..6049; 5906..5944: 1.13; 10.41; 11.5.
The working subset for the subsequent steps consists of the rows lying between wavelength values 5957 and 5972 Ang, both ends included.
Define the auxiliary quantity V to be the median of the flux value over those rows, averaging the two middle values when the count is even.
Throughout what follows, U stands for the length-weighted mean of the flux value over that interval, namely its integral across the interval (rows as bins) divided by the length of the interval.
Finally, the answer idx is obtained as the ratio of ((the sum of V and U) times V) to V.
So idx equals 23.44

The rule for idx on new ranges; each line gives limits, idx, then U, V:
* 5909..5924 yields 23.02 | 11.51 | 11.5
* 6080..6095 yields 22.94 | 11.44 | 11.5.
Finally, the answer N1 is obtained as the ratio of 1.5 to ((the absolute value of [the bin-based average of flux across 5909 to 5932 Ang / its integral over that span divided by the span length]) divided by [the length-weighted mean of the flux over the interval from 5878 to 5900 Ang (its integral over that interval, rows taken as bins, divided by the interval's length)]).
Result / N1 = 1.30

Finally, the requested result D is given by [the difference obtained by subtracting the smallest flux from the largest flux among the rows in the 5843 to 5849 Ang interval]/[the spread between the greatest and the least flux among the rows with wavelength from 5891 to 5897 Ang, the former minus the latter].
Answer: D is 1.34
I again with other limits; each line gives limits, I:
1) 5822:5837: 3.53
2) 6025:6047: 3.46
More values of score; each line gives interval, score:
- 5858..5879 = 0.0159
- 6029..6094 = 0.0155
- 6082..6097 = 0.0135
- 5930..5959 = 0.0101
